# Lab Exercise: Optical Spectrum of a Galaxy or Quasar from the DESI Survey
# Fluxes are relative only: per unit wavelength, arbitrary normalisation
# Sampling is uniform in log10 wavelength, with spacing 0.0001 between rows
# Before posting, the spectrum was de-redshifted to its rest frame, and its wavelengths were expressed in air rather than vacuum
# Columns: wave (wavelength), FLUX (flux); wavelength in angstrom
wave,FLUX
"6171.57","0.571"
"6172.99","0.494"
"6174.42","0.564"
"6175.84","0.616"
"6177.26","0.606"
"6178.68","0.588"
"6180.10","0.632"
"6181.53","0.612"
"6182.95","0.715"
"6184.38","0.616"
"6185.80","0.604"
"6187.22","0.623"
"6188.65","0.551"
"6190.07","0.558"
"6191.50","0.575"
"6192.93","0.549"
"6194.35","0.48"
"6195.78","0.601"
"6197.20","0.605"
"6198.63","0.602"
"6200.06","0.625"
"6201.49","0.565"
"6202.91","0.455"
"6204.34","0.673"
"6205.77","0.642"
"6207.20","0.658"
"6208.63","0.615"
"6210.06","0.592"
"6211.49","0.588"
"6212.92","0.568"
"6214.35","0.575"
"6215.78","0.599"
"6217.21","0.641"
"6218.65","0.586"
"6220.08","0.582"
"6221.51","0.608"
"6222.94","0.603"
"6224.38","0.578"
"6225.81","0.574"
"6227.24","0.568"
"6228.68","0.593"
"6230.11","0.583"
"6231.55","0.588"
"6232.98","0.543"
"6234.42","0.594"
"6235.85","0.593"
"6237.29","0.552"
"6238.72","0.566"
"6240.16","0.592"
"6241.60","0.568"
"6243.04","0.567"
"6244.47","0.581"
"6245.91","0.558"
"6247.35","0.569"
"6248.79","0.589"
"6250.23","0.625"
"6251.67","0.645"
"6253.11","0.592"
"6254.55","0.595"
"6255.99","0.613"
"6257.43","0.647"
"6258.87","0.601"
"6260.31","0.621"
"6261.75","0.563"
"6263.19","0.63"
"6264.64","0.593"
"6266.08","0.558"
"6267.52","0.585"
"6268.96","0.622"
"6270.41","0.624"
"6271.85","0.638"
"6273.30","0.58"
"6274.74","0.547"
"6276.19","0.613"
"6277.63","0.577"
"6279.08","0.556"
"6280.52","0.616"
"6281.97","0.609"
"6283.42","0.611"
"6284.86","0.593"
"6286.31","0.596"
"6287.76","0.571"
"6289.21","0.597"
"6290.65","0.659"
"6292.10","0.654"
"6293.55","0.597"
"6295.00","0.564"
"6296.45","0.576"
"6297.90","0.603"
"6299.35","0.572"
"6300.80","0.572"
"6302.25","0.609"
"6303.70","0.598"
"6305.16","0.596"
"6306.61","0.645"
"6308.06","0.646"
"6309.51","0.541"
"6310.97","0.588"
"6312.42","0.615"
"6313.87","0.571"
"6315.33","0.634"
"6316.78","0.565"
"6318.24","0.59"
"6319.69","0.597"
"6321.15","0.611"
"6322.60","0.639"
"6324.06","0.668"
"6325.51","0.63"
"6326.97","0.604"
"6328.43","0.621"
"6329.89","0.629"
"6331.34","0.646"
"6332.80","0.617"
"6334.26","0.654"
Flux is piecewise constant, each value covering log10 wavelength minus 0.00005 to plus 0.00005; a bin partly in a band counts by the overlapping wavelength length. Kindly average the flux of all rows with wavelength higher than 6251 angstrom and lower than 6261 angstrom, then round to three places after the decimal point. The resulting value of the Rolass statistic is 0.616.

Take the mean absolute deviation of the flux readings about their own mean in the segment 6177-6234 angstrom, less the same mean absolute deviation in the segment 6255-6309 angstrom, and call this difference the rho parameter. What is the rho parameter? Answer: 0.007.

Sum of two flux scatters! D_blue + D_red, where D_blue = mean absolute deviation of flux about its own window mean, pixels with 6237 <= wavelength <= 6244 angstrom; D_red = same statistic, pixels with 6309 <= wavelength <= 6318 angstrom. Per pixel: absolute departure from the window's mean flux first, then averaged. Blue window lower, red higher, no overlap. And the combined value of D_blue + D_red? 0.036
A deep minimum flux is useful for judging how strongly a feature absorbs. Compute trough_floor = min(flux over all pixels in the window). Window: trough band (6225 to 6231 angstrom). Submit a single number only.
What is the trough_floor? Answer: 0.568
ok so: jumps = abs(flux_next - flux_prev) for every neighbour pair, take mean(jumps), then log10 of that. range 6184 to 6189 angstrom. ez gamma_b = -1.46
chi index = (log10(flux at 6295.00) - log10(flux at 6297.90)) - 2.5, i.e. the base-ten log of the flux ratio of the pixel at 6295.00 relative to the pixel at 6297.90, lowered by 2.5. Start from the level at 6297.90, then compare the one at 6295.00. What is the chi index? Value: -2.53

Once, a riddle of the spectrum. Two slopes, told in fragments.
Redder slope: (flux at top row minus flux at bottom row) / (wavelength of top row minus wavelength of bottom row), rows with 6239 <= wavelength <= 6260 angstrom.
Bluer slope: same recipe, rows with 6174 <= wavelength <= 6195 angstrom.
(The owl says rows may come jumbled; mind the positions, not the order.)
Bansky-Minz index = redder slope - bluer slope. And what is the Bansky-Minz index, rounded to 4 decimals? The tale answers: 0.0047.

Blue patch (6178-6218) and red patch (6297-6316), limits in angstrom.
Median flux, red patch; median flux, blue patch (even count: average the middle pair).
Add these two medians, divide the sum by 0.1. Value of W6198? 12.0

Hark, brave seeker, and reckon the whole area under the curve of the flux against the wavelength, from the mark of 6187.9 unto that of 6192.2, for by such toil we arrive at 2.4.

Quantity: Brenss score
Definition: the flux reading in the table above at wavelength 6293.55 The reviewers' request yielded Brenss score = 0.597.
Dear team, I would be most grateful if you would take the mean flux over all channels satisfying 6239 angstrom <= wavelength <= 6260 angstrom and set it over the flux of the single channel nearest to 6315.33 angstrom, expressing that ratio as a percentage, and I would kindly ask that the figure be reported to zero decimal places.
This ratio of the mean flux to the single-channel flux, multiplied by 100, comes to 94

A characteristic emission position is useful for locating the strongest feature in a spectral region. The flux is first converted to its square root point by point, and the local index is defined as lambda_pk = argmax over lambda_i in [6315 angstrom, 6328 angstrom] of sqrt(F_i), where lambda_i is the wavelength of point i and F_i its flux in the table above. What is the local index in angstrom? 6324.06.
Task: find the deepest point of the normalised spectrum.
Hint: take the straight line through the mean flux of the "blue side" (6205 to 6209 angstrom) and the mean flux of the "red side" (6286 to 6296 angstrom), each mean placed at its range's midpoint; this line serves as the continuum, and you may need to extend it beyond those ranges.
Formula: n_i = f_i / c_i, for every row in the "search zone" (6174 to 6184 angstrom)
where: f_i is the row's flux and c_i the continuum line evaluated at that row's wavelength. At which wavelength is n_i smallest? 6174.42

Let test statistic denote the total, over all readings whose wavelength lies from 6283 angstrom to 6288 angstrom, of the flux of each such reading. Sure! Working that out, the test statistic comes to 2.371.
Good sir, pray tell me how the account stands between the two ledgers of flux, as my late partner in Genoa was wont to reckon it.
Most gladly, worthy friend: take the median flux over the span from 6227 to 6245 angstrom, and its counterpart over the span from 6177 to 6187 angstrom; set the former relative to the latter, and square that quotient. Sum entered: 0.90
